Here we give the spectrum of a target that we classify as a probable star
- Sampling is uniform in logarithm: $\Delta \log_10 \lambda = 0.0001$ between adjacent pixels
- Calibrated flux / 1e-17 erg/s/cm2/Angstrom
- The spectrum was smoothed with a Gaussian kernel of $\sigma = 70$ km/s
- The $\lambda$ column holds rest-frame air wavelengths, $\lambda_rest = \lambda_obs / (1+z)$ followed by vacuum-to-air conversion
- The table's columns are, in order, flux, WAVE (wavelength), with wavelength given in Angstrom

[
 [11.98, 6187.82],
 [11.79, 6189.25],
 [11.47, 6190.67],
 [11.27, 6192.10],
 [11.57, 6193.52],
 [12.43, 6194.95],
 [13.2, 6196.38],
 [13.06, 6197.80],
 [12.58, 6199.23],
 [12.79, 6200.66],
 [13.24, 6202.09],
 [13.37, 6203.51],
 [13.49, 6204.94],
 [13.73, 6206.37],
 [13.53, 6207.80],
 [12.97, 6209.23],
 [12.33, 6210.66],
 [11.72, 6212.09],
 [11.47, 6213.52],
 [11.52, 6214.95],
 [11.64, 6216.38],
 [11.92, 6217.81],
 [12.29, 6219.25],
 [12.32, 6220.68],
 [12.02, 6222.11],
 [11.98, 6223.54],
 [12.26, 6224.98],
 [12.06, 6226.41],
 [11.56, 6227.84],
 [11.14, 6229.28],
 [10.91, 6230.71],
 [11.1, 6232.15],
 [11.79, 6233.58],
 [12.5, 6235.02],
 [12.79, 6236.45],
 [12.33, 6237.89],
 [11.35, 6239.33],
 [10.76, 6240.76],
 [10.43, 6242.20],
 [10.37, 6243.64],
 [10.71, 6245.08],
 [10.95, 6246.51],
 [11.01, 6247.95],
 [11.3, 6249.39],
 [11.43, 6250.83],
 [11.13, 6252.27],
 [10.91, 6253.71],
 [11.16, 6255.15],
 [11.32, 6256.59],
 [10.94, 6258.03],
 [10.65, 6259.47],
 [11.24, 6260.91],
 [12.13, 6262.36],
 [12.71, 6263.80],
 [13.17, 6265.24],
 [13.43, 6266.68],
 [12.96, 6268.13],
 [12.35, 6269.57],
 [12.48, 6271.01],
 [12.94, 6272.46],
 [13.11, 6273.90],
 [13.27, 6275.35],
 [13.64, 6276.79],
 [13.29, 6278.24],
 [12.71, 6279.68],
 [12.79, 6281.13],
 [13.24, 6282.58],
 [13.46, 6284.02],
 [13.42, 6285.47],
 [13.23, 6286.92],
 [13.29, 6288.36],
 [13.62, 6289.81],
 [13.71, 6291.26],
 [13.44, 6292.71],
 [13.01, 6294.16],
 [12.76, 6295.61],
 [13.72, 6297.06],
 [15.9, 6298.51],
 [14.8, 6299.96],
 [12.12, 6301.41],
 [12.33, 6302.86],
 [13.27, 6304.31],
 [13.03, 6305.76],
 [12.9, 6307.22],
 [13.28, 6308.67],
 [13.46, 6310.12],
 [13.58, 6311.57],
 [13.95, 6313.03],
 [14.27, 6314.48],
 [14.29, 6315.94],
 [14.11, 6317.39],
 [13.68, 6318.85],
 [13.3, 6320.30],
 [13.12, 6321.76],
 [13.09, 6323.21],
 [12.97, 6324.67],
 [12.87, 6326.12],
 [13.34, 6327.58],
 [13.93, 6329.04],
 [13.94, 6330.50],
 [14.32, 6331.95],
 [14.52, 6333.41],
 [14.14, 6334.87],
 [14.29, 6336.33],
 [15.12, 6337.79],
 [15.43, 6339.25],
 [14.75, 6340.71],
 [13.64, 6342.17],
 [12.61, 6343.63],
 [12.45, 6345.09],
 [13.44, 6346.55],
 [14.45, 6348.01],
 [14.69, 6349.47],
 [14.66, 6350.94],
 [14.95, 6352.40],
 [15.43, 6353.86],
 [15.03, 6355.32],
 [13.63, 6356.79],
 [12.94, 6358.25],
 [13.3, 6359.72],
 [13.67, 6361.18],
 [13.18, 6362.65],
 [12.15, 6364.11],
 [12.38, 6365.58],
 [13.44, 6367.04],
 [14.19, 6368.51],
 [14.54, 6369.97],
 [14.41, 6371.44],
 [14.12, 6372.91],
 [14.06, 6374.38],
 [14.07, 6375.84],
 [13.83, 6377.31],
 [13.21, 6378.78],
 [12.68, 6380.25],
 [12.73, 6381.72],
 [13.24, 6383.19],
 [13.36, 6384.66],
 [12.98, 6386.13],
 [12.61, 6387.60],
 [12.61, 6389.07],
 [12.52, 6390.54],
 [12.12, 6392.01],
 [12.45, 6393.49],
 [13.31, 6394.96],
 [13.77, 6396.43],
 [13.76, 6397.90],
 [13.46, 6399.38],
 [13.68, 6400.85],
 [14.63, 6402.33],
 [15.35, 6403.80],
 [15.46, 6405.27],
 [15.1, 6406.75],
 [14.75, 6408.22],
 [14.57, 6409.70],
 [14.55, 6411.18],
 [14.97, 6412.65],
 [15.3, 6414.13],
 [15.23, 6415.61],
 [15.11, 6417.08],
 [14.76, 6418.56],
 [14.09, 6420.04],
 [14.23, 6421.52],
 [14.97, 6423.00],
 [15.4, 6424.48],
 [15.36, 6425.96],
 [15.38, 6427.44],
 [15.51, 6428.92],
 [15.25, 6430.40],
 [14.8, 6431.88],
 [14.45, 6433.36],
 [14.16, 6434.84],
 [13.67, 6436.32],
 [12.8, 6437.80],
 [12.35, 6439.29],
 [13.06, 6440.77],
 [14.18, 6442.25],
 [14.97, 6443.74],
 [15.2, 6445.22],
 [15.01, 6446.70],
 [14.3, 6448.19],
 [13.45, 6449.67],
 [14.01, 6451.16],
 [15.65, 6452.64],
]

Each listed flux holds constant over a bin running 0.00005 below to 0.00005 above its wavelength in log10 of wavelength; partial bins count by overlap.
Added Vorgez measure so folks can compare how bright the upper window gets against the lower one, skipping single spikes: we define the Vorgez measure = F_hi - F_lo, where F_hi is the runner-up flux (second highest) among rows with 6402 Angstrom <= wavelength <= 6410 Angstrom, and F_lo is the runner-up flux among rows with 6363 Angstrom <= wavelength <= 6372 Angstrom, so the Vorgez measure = 0.9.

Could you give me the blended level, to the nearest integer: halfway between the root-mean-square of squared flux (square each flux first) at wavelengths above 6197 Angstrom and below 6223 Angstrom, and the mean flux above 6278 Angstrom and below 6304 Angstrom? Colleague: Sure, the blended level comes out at 86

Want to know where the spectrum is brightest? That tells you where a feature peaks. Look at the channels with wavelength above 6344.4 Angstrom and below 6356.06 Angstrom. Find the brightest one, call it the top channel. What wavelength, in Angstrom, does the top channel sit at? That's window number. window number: 6353.86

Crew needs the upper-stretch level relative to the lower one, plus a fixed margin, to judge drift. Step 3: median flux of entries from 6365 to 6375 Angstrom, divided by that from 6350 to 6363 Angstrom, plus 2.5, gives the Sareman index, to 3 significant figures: 3.53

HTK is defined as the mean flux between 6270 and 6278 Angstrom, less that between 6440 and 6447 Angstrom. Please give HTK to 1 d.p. -1.4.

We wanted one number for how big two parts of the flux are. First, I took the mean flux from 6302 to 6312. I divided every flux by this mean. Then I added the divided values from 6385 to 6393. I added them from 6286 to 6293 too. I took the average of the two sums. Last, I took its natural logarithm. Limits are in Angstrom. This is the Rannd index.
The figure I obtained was 1.60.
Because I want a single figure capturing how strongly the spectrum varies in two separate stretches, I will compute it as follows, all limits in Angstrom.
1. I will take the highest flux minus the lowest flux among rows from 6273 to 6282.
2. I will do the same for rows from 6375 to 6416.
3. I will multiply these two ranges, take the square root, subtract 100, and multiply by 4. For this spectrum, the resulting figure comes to -393.0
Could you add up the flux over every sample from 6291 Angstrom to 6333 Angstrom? 392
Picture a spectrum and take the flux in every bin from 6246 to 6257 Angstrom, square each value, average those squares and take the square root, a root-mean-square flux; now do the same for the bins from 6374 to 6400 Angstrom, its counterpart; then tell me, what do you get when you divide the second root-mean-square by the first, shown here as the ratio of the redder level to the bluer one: 1.18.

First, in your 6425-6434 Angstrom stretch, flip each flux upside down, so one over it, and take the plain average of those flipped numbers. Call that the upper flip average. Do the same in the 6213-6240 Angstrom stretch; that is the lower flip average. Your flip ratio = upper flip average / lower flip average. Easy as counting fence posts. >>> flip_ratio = 0.78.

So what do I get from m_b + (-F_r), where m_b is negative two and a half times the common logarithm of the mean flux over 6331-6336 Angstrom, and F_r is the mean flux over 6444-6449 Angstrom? -17.7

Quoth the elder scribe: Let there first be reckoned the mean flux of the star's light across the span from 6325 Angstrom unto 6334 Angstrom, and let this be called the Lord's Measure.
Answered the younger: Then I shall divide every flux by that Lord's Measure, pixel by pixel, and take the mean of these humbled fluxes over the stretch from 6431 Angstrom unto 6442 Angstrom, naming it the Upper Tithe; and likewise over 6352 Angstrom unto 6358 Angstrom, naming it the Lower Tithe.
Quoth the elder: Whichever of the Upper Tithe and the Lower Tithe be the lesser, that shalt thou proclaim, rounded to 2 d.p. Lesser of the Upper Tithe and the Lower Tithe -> 0.99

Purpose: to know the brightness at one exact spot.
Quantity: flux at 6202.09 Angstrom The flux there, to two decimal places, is 13.24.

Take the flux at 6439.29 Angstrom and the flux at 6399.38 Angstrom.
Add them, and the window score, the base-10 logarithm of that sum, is 1.41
